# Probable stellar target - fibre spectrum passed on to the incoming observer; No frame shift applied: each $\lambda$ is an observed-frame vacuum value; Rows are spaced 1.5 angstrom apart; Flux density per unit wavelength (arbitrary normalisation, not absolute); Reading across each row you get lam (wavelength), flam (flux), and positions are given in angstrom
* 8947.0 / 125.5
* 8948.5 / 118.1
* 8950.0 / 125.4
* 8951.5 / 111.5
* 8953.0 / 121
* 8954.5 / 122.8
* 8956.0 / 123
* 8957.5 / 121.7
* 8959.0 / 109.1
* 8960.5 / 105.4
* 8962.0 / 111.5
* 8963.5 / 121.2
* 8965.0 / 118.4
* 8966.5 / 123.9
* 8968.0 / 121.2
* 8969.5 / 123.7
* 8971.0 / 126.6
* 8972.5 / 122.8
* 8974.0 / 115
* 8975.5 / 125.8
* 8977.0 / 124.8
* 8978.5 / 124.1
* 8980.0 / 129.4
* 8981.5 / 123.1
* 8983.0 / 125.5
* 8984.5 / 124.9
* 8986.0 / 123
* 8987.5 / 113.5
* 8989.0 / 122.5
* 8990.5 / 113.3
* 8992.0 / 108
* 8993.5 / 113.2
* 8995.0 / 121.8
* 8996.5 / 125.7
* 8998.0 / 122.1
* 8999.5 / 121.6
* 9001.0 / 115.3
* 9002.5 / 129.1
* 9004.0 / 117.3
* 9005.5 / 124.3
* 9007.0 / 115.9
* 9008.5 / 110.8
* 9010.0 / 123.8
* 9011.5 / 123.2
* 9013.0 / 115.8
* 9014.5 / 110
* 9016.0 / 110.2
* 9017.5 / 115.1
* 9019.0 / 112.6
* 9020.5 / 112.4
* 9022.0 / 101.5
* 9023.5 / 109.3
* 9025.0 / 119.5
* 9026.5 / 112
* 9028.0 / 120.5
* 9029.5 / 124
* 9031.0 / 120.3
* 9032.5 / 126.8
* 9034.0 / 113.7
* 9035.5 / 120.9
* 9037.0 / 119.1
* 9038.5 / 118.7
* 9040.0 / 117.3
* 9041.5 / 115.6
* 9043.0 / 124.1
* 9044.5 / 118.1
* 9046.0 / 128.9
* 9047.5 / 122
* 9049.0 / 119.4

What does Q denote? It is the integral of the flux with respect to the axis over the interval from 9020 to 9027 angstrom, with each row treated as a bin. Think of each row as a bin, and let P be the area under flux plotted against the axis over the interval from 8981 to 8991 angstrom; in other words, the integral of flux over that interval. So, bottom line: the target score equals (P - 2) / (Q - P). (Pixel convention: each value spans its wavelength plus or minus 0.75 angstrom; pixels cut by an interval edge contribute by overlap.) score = -3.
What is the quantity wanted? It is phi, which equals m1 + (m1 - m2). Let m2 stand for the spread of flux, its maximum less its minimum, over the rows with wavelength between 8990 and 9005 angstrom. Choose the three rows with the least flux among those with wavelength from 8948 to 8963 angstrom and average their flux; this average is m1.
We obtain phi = 196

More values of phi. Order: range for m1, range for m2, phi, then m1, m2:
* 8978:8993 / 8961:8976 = 208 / 111.6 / 15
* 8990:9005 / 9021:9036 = 198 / 111.5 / 25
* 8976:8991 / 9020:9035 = 208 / 116.4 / 25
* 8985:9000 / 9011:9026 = 201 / 111.5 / 22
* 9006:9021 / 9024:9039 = 206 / 110.3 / 15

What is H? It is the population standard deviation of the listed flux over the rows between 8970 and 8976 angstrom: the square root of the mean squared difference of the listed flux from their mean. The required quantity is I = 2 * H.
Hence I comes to 9.2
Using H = 4.6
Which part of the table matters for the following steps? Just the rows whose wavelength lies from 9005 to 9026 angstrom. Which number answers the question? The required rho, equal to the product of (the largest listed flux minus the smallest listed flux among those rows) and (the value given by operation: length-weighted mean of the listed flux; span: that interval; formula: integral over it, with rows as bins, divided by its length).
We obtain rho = 2610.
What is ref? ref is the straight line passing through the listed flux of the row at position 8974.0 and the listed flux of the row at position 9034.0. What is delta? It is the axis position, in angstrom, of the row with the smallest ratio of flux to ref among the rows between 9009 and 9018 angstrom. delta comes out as 9014.5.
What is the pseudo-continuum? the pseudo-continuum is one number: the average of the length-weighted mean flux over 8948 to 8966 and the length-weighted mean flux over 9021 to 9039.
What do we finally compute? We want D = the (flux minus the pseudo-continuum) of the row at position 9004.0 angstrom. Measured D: 0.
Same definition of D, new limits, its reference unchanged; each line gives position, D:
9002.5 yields 12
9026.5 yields -5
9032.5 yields 9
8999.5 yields 4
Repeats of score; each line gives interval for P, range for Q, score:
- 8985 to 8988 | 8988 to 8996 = 1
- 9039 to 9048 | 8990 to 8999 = -36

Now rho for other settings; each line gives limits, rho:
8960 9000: 2893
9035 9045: 1012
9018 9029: 2144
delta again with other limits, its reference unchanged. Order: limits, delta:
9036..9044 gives 9041.5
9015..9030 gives 9022.0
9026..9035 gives 9026.5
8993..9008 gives 8993.5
